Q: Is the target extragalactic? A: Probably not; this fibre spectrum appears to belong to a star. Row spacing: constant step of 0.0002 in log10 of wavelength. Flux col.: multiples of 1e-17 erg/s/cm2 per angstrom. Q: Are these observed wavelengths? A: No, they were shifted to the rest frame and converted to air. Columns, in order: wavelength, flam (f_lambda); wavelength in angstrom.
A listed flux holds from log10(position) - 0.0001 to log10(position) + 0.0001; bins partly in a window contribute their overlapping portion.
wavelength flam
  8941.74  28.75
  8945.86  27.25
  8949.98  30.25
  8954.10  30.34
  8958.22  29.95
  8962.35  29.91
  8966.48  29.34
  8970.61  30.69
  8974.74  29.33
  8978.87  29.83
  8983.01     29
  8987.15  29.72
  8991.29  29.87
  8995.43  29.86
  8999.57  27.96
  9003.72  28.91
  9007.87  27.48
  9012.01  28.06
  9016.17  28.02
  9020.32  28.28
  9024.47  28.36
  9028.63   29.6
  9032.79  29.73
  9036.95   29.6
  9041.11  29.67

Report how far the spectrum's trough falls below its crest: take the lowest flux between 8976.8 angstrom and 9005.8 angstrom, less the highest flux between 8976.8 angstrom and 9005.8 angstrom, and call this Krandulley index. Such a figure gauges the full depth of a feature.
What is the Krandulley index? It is -1.9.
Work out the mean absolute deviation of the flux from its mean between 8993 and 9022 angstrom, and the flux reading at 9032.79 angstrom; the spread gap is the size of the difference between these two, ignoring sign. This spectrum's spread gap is 29.1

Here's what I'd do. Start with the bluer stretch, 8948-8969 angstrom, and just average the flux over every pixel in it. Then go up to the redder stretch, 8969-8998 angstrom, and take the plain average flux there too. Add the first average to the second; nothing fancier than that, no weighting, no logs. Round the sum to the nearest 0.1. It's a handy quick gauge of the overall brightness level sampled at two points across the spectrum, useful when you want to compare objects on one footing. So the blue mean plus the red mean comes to 59.7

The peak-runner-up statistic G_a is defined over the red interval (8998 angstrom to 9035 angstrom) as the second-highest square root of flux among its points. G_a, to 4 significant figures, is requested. 5.441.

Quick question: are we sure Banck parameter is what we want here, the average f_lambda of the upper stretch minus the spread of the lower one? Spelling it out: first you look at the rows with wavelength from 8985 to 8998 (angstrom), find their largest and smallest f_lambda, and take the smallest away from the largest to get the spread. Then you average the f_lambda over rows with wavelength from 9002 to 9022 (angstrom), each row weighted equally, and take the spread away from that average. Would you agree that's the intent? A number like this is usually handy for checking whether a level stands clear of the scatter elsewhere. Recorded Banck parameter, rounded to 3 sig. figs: 28.0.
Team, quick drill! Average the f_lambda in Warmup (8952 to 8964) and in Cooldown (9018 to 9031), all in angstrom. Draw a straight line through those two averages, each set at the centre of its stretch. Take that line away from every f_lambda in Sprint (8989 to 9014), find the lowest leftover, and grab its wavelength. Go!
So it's 9007.87 angstrom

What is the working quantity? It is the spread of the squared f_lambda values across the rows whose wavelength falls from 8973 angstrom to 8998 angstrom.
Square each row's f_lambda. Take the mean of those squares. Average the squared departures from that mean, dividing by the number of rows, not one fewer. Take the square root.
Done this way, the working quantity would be 19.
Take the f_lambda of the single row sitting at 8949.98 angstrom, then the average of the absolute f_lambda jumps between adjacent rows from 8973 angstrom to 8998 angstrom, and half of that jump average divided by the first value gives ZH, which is 0.007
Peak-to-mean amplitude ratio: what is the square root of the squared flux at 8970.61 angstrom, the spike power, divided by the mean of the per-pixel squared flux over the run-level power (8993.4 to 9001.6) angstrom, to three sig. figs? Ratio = 1.06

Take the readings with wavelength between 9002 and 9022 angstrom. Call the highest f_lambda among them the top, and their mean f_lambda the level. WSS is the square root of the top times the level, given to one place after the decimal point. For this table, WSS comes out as 28.5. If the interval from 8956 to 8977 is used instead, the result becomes 30.3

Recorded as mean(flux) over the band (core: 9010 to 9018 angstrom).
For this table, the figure 28.0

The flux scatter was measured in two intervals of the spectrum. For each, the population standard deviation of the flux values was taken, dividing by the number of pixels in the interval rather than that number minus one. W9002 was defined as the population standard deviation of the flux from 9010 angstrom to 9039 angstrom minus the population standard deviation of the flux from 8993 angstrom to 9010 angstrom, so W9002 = -0.2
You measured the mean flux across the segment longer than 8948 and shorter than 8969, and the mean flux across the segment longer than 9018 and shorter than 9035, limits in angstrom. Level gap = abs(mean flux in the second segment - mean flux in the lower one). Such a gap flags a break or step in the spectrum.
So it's 1.0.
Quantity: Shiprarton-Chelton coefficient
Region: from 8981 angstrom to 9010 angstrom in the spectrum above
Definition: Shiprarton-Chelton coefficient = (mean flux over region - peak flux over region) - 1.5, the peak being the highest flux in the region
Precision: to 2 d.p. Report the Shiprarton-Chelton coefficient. -2.40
